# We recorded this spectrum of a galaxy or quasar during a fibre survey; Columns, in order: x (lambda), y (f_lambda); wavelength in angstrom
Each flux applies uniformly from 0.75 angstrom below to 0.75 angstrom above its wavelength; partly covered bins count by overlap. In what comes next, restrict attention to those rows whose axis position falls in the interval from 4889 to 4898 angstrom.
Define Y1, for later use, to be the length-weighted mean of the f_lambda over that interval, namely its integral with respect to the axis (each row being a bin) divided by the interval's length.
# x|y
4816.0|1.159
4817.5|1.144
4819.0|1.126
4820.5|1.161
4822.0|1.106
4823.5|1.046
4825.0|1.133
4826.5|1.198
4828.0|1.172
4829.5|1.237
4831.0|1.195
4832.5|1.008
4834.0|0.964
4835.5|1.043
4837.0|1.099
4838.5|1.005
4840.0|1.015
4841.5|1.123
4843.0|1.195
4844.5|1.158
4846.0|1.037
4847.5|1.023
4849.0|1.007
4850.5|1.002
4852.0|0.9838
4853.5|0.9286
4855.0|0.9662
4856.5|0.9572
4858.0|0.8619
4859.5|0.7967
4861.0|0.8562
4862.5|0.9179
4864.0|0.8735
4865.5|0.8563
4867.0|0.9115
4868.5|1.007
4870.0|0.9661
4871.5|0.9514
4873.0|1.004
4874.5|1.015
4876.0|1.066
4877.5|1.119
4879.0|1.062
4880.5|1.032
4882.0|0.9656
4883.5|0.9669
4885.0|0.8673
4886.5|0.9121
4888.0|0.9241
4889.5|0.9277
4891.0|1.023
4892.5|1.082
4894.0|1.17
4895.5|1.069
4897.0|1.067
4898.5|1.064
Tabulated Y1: 1.06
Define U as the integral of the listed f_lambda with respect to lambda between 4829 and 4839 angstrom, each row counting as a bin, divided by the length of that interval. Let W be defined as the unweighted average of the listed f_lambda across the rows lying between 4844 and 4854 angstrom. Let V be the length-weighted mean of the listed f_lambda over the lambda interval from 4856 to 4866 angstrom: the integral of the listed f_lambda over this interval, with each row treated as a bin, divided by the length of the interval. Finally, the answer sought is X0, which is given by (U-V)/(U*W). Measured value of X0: 0.19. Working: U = 1.08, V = 0.87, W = 1.020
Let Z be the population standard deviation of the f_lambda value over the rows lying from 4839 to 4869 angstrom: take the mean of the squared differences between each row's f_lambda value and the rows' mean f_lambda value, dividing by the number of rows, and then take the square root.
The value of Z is 0.102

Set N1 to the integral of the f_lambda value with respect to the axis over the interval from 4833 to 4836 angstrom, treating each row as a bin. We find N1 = 3.00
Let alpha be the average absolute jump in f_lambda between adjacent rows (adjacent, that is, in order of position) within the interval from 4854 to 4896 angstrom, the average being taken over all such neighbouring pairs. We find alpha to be 0.051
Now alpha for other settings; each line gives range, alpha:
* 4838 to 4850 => 0.054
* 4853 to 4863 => 0.055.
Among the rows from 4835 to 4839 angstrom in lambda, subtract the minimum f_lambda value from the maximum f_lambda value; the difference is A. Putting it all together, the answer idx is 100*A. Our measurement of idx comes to 9.4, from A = 0.094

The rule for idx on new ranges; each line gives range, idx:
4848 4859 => 14.5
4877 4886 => 25.2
